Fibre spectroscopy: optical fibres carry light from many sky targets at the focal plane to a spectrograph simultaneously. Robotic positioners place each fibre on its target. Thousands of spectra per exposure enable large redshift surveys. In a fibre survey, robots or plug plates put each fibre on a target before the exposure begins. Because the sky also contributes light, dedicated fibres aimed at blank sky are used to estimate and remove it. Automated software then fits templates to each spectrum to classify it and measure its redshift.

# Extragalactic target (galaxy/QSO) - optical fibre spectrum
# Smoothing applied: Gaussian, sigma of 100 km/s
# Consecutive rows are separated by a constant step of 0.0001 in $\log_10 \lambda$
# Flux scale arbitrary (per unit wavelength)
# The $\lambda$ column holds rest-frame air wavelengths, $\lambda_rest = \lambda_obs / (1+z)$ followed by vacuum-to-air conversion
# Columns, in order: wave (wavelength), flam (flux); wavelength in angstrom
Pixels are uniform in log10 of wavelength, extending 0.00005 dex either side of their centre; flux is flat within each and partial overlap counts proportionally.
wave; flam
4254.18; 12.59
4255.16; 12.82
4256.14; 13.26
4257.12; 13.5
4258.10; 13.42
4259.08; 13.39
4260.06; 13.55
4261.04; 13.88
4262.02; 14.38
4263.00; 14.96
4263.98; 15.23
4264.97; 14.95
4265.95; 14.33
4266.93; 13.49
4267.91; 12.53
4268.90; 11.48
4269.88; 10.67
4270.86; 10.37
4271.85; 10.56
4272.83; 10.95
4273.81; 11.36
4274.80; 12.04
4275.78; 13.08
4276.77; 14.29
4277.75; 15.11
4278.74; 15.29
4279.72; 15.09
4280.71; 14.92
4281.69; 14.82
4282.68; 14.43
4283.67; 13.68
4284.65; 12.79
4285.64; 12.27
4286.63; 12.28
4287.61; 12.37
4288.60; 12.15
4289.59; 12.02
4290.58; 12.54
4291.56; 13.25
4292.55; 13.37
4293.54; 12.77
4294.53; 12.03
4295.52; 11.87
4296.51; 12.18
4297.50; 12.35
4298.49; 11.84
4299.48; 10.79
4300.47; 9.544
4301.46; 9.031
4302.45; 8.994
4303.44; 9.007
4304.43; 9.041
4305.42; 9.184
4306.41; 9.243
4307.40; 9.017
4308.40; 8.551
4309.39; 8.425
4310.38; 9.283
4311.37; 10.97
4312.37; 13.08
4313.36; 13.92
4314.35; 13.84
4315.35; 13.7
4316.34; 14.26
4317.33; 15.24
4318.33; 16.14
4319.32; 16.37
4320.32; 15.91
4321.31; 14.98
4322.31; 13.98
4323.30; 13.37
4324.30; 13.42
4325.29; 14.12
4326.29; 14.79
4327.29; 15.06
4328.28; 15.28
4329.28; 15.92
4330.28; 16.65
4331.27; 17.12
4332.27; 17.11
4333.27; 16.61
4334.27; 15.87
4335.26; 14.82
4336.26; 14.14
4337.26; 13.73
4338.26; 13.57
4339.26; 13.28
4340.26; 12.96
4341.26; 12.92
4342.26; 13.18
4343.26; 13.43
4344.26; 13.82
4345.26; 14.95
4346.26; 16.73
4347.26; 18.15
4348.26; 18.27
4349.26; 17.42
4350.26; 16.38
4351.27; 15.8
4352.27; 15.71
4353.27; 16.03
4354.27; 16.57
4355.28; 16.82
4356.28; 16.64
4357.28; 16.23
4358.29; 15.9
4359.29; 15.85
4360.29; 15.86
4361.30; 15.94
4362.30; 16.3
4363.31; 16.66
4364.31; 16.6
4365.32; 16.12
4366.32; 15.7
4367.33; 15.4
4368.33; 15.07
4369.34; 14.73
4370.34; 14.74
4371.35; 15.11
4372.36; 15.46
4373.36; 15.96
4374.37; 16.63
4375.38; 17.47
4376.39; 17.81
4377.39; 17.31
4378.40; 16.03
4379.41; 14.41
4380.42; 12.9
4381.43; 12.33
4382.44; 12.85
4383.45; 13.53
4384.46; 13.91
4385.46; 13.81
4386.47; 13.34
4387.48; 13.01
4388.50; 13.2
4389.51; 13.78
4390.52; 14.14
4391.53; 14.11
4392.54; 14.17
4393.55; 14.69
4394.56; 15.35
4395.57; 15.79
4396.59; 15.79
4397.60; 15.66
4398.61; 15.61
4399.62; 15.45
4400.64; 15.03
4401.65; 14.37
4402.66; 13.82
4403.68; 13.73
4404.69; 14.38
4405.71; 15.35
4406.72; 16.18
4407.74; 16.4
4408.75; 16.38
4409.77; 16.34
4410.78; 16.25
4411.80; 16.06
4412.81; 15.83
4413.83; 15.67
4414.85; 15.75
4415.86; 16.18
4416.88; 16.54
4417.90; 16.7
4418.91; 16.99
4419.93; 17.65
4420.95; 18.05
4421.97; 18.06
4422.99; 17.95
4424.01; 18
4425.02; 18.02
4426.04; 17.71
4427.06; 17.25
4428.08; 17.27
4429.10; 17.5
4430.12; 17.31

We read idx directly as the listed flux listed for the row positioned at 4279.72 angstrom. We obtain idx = 15.09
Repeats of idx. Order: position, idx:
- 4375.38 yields 17.47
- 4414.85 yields 15.75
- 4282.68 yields 14.43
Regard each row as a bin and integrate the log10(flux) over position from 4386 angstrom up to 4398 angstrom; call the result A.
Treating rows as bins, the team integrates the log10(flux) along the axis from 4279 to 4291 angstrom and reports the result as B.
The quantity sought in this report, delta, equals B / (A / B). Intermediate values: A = 13.9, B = 13.5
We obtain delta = 13.1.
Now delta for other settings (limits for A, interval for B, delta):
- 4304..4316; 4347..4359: 17.5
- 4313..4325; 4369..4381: 14.7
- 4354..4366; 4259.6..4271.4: 12.0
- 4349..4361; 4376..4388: 13.1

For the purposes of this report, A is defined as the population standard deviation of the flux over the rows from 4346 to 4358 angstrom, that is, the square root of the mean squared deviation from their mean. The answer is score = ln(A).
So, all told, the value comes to -0.2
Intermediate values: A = 0.80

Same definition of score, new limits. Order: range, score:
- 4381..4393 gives -0.6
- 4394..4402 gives -0.8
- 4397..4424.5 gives 0.2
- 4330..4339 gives 0.3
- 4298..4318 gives 0.8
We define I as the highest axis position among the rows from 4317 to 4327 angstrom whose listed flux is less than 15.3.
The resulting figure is 4326.29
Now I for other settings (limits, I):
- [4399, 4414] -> 4404.69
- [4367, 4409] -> 4404.69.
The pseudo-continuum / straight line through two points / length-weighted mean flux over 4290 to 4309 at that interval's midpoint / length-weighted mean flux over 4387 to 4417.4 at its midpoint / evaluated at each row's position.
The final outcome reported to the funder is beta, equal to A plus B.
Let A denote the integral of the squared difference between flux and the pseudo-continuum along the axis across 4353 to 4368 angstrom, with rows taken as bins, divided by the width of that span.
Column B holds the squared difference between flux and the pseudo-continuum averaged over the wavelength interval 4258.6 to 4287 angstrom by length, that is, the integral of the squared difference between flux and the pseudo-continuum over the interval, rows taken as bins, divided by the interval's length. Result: 24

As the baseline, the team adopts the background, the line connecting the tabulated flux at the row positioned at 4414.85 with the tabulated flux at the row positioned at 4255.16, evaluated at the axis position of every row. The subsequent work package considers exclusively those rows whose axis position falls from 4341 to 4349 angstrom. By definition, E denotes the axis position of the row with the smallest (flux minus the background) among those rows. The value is 4341.26 angstrom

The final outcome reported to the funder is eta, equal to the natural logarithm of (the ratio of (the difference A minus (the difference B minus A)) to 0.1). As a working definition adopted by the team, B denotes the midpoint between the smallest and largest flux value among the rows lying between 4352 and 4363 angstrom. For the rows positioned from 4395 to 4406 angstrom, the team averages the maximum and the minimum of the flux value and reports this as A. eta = 4.89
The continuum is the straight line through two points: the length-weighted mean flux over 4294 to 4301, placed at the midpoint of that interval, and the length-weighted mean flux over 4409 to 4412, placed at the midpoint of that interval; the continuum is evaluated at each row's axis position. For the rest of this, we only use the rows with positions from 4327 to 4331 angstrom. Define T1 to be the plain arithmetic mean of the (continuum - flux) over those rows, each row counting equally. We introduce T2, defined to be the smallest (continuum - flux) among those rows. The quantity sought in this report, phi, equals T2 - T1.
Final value -0.9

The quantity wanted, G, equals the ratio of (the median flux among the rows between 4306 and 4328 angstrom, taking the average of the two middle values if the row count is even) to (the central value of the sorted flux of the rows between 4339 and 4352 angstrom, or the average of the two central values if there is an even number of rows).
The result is 0.93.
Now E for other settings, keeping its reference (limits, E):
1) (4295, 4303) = 4302.45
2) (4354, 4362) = 4360.29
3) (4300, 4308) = 4307.40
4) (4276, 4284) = 4283.67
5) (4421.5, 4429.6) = 4427.06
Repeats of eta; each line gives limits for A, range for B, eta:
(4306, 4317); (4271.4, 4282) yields 4.58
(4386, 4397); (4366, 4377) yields 4.83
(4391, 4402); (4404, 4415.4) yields 4.98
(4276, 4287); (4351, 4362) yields 4.73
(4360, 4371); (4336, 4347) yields 5.11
